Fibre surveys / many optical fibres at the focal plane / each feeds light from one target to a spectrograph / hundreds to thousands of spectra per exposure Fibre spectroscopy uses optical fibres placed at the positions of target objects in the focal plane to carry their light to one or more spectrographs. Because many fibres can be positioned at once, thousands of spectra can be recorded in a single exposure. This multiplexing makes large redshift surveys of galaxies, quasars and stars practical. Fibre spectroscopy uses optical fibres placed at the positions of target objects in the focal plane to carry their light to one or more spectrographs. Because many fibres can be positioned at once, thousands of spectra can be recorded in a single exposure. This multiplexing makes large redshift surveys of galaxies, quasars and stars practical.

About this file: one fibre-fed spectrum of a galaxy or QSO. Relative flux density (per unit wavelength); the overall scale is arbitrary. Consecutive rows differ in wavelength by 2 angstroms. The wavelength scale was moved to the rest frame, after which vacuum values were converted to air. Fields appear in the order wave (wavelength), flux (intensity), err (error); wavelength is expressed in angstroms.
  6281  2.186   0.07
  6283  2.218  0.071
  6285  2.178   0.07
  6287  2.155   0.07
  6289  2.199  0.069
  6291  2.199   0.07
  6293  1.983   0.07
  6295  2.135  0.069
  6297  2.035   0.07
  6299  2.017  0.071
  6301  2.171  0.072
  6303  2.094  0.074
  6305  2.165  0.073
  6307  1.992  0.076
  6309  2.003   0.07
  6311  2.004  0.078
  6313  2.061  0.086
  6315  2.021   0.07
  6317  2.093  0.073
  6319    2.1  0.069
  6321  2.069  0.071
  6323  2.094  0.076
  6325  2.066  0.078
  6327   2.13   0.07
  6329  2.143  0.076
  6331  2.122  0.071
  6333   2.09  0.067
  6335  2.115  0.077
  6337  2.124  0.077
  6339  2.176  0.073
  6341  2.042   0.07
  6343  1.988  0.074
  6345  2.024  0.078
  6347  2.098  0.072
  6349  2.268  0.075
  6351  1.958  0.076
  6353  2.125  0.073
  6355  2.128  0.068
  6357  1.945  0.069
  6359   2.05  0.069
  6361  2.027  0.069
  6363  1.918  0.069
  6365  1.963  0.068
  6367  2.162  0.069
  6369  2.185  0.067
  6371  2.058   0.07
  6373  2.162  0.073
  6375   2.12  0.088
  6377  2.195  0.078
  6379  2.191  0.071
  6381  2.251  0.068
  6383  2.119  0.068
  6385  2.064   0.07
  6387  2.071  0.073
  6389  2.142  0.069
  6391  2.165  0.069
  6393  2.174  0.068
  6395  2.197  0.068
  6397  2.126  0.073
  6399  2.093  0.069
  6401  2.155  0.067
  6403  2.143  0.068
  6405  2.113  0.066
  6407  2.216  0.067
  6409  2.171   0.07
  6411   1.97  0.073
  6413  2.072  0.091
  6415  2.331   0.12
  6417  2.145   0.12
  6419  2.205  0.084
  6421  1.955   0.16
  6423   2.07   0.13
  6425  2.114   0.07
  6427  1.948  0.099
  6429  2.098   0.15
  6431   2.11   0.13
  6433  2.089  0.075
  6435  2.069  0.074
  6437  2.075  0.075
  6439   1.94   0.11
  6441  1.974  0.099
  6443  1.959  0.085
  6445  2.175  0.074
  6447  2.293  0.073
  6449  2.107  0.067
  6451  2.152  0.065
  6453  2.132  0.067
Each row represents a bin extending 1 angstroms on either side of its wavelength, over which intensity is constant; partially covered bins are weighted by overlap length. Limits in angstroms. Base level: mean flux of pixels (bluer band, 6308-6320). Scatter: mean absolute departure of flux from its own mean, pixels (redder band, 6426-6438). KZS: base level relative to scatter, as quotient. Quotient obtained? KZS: 53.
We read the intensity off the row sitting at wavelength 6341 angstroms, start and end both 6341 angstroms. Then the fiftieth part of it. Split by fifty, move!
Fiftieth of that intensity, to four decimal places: 0.0408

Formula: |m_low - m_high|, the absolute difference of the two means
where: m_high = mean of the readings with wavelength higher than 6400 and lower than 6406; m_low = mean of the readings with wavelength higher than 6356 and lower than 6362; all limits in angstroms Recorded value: 0.13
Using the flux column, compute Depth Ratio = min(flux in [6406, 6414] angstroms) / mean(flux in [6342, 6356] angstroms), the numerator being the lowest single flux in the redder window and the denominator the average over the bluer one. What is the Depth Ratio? 0.95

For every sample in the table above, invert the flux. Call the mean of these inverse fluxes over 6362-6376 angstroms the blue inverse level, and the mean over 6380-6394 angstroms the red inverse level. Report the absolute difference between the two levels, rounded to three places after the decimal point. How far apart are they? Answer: 0.014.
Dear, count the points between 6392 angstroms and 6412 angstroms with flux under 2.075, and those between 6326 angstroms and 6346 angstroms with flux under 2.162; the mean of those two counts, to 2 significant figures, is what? 5.0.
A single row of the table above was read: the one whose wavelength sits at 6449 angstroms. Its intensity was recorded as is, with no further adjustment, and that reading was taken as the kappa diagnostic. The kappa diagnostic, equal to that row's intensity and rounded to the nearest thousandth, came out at 2.107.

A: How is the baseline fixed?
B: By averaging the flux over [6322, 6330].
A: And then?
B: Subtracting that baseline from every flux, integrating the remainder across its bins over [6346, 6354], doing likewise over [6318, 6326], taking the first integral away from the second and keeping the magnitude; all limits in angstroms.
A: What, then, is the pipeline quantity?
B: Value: 0.2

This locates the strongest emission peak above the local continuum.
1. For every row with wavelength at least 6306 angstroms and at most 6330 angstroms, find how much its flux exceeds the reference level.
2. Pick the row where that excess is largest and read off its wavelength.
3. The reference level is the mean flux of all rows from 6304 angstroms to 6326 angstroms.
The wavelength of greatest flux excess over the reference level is 6329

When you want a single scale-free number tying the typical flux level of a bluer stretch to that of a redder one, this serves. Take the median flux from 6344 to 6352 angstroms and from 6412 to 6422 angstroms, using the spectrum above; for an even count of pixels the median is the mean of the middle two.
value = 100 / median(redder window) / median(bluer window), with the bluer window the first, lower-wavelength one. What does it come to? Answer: 22.6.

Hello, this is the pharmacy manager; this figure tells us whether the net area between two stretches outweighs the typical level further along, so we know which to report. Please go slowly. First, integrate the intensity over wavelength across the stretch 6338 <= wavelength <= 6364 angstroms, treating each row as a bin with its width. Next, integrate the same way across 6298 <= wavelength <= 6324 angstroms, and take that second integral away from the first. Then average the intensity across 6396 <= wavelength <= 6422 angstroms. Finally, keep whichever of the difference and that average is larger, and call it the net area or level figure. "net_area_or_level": 2.13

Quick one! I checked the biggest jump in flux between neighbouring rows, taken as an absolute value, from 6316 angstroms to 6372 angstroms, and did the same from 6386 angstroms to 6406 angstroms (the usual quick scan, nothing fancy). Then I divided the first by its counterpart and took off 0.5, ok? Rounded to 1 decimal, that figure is 3.9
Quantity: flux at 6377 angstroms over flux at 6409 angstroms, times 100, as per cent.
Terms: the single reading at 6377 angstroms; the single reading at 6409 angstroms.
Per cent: 101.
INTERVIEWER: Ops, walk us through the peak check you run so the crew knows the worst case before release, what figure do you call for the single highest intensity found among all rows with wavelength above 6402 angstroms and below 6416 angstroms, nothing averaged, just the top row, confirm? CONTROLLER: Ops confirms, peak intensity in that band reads 2.331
